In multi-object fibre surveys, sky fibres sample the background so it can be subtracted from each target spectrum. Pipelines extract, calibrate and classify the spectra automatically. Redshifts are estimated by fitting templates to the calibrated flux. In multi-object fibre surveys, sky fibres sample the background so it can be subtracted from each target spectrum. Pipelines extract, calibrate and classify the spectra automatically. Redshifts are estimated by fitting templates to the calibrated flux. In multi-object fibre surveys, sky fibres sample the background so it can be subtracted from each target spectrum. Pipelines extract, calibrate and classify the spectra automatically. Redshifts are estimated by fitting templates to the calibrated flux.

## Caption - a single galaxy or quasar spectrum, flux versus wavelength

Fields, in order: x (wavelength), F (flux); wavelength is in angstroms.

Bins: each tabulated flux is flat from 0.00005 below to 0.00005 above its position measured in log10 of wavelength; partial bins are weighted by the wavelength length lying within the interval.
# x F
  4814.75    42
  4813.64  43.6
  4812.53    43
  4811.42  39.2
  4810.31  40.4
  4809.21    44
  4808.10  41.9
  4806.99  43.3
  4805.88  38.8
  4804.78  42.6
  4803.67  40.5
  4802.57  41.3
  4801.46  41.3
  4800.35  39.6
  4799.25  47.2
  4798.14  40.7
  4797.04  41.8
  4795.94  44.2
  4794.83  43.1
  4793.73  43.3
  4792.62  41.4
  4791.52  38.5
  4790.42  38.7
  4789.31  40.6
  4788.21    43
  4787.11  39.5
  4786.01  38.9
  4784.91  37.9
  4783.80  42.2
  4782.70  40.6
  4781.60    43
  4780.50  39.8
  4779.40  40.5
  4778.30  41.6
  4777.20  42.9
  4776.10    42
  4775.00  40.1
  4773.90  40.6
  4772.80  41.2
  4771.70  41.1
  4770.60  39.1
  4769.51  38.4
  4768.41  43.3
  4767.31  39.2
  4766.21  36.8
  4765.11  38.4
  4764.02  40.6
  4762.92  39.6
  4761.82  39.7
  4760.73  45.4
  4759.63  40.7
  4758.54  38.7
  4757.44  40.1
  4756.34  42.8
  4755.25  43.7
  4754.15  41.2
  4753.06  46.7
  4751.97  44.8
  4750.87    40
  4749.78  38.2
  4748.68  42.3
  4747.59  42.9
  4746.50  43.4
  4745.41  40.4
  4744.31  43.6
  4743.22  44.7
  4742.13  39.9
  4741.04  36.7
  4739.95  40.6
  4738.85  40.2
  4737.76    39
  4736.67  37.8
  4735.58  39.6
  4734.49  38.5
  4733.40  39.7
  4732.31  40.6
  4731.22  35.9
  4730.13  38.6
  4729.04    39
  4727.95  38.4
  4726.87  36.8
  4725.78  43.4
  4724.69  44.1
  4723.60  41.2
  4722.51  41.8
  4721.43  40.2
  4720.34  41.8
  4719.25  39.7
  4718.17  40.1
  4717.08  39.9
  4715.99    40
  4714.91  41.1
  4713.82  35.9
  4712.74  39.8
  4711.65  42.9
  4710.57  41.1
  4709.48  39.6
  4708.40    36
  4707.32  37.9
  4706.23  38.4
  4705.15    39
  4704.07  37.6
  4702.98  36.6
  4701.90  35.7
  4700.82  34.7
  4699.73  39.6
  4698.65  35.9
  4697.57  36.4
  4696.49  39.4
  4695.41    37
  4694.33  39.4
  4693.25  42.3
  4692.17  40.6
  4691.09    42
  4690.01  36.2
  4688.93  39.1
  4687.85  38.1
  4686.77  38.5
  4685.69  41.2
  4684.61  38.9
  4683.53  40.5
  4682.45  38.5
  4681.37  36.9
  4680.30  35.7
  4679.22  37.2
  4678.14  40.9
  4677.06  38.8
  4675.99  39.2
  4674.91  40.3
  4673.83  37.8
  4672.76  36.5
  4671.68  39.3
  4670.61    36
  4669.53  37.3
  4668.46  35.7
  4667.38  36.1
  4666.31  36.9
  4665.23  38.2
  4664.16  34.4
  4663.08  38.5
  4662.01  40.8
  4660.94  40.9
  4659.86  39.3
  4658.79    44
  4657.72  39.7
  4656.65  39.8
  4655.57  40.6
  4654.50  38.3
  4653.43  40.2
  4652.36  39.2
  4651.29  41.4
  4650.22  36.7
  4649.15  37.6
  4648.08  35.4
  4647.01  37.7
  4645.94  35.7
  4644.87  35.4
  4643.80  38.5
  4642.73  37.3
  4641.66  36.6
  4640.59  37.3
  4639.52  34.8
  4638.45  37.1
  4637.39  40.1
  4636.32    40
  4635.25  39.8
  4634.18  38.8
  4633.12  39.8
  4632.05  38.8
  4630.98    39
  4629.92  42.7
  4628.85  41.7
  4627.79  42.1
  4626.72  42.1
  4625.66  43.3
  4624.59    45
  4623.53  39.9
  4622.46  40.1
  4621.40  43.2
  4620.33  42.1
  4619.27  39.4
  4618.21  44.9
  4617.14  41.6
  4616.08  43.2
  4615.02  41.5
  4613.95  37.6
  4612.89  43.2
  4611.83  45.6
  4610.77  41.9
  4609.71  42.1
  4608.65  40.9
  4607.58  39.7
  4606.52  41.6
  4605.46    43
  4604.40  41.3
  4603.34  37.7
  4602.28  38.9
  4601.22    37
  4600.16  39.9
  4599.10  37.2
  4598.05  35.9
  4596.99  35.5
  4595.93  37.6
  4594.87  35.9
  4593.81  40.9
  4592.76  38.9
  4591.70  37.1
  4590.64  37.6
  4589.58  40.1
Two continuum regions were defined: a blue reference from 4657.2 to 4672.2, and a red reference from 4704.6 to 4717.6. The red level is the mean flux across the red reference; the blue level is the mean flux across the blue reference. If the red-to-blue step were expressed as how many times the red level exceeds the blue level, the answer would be 1.02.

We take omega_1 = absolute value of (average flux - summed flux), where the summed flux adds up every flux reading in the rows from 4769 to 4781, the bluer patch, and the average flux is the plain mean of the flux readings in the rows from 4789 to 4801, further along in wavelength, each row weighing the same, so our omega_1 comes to 406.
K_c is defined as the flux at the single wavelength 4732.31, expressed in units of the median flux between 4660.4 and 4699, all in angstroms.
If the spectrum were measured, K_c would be 1.05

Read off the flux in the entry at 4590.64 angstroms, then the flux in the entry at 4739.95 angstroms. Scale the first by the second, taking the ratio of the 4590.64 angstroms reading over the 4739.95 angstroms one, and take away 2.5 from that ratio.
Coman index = -1.57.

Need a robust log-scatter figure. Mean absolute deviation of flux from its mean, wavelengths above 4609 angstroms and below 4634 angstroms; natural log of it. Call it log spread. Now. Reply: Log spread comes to 0.47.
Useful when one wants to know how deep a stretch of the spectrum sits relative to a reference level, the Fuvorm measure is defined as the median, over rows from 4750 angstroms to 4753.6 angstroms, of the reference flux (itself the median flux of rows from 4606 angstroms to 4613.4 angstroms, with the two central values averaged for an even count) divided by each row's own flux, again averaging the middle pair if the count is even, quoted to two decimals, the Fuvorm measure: 0.94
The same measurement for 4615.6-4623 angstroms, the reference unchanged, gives 1.00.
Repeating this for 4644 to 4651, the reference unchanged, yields 1.16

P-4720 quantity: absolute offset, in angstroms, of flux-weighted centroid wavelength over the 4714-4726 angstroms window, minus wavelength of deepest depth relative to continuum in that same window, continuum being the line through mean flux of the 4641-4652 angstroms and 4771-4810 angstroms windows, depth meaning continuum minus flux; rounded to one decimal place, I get 1.2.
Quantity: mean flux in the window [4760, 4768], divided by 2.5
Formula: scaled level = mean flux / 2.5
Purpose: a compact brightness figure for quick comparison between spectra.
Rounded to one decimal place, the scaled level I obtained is 16.0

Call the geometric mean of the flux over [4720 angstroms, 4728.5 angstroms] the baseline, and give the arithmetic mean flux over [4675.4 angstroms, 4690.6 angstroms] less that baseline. -2.3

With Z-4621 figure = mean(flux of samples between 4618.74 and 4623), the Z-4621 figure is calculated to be 41.2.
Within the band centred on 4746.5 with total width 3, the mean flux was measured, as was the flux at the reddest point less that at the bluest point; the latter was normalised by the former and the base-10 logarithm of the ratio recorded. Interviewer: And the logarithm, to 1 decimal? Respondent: -1.2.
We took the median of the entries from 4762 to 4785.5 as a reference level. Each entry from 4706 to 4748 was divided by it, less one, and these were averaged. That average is -0.014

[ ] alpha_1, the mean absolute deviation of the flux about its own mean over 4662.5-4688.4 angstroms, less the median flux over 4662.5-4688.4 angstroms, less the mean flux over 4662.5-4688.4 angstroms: -75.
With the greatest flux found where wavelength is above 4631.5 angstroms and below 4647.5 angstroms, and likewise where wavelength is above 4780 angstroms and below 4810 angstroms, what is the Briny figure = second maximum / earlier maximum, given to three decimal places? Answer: 1.177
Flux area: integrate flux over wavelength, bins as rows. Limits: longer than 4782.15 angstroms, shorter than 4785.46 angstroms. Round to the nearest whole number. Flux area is 133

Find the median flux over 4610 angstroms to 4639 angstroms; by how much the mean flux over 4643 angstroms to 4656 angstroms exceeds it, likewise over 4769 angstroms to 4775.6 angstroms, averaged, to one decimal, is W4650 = -2.5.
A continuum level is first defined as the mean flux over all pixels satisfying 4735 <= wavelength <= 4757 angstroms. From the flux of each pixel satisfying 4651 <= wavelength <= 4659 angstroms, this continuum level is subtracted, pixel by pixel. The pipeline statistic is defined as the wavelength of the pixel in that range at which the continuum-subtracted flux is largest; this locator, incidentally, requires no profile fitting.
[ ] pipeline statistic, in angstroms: 4658.79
